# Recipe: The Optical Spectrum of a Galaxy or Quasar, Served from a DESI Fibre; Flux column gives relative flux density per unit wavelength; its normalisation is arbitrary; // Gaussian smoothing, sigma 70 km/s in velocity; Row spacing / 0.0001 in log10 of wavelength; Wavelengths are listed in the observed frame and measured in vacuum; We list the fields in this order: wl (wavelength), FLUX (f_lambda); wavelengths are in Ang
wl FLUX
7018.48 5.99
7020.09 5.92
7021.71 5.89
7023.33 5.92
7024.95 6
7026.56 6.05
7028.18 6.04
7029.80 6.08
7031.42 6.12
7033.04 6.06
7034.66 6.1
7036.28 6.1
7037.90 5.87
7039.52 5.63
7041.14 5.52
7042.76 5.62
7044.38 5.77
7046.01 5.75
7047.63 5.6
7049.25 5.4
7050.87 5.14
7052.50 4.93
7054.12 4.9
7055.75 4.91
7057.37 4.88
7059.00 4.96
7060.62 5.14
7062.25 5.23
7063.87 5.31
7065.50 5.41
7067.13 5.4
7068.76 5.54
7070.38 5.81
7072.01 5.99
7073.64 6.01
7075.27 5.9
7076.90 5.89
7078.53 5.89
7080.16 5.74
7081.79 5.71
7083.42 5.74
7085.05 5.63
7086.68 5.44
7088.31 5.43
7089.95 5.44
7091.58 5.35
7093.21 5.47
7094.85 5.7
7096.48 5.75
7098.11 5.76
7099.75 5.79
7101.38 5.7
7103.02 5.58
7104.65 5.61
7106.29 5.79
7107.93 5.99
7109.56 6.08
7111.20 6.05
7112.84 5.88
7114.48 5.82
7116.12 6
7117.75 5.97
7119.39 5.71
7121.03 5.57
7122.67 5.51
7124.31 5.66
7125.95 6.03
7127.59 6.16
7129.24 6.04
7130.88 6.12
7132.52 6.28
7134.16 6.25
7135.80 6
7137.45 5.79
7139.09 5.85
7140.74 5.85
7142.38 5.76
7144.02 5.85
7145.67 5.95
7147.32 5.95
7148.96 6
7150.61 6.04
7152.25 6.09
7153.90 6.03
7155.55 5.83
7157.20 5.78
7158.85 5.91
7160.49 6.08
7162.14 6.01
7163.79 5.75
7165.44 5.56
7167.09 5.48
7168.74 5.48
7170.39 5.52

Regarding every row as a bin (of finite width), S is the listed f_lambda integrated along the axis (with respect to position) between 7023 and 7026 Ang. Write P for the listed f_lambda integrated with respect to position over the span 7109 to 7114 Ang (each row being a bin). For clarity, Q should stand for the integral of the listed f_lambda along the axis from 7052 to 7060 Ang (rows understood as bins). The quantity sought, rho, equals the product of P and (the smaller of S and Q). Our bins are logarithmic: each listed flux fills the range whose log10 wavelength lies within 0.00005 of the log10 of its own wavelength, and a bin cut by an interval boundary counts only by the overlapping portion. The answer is 537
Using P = 30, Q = 39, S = 18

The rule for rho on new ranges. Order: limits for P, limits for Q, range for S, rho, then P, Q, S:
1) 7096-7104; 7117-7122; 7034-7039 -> 1312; 46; 29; 30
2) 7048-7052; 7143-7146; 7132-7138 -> 373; 21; 18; 36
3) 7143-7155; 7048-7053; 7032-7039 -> 1869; 72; 26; 42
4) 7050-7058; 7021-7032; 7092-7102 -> 2254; 40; 66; 57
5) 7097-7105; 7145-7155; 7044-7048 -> 1040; 46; 60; 23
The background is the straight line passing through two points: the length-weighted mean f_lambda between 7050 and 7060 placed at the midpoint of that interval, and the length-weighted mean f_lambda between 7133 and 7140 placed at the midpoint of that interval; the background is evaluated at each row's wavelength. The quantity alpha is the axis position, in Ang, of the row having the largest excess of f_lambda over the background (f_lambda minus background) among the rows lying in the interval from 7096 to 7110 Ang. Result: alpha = 7109.56 Ang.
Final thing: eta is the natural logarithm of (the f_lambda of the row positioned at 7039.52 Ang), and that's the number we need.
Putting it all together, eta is 1.73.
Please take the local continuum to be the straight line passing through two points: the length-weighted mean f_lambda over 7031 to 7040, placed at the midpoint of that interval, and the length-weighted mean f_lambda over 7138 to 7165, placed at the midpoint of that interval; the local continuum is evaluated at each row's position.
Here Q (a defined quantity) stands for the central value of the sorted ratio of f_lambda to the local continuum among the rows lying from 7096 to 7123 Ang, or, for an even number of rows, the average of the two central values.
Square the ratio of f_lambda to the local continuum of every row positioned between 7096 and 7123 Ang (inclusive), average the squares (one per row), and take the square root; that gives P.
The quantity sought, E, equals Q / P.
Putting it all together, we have 1.00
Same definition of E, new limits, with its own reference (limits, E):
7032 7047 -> 0.99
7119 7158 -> 1.01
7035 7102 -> 1.01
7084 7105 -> 1.00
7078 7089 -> 1.01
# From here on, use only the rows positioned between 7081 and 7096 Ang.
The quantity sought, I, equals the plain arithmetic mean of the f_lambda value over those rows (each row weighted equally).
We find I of 5.55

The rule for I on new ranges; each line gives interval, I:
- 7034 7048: 5.77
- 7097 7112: 5.82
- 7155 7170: 5.76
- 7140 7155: 5.95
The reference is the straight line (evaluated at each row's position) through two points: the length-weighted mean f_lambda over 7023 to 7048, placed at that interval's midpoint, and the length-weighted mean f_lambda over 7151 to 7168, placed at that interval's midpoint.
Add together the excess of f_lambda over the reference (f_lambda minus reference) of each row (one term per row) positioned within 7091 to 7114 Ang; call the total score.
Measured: -1.7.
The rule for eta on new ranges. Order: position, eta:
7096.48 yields 1.75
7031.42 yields 1.81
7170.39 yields 1.71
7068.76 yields 1.71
